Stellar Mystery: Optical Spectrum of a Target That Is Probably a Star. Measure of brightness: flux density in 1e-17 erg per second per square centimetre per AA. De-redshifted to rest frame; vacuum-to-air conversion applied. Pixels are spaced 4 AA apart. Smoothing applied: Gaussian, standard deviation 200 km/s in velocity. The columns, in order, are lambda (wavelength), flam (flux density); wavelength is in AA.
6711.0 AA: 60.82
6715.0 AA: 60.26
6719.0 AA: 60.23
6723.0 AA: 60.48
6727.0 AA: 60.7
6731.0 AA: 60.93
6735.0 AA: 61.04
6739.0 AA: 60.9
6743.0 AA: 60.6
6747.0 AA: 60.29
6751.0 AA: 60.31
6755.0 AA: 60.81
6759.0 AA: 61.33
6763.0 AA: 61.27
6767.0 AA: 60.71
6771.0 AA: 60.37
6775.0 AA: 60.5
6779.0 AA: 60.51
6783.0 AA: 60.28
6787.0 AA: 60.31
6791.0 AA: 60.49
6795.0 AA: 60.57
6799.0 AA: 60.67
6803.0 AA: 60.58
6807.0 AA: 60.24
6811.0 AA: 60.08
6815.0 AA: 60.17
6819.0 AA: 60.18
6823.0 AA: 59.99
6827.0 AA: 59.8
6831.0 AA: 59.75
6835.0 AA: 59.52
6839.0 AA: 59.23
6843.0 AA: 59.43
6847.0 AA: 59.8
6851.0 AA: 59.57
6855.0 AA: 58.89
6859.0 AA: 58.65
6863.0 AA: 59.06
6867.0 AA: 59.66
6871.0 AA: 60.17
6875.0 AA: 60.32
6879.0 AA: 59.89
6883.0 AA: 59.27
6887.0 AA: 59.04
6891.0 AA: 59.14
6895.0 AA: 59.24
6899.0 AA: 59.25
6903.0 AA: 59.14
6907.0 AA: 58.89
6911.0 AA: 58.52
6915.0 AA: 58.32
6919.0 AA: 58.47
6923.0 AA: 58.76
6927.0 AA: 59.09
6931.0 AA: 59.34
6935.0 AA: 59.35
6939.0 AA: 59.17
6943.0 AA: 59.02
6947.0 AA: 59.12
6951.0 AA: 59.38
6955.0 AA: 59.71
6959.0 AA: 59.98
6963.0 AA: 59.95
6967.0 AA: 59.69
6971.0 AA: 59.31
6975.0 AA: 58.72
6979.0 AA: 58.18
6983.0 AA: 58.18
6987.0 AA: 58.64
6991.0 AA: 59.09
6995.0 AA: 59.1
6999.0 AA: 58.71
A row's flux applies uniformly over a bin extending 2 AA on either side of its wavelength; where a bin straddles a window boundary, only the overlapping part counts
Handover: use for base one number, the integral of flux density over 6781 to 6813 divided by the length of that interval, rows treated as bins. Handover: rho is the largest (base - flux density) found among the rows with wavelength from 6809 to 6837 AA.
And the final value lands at 0.9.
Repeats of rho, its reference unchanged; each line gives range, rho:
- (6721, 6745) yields -0.1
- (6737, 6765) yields 0.1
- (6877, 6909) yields 1.5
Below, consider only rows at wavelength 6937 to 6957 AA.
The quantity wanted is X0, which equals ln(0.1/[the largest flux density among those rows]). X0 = -6.392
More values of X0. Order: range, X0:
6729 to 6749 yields -6.414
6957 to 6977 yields -6.397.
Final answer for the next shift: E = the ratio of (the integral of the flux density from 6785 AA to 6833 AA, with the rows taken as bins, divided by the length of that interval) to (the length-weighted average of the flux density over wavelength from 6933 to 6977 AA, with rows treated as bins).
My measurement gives 1.01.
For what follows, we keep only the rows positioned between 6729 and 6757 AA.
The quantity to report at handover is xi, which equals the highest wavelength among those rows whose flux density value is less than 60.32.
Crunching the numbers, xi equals 6751.0 AA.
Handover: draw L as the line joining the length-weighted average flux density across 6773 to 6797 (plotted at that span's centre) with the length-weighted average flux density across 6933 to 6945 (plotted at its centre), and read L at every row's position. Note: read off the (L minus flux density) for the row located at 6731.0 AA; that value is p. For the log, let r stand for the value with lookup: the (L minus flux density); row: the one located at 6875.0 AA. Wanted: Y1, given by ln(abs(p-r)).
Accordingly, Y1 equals -0.56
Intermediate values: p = -0.04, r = -0.6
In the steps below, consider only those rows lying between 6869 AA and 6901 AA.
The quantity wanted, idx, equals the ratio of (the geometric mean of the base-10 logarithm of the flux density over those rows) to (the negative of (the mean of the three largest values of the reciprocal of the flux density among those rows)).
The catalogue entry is -105.0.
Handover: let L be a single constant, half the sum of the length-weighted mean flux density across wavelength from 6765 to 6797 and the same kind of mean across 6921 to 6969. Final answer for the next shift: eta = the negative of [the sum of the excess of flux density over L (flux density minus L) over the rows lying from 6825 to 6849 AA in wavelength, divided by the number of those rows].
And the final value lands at 0.3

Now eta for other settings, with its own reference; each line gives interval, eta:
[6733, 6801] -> -0.7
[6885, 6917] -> 1.0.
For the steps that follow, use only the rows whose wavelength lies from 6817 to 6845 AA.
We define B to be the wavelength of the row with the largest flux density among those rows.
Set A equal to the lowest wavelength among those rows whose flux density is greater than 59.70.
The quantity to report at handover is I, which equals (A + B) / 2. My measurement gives 6819 AA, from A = 6819.0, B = 6819.0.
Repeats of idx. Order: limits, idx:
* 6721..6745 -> -108.1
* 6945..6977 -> -104.8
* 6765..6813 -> -107.2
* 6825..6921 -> -103.6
